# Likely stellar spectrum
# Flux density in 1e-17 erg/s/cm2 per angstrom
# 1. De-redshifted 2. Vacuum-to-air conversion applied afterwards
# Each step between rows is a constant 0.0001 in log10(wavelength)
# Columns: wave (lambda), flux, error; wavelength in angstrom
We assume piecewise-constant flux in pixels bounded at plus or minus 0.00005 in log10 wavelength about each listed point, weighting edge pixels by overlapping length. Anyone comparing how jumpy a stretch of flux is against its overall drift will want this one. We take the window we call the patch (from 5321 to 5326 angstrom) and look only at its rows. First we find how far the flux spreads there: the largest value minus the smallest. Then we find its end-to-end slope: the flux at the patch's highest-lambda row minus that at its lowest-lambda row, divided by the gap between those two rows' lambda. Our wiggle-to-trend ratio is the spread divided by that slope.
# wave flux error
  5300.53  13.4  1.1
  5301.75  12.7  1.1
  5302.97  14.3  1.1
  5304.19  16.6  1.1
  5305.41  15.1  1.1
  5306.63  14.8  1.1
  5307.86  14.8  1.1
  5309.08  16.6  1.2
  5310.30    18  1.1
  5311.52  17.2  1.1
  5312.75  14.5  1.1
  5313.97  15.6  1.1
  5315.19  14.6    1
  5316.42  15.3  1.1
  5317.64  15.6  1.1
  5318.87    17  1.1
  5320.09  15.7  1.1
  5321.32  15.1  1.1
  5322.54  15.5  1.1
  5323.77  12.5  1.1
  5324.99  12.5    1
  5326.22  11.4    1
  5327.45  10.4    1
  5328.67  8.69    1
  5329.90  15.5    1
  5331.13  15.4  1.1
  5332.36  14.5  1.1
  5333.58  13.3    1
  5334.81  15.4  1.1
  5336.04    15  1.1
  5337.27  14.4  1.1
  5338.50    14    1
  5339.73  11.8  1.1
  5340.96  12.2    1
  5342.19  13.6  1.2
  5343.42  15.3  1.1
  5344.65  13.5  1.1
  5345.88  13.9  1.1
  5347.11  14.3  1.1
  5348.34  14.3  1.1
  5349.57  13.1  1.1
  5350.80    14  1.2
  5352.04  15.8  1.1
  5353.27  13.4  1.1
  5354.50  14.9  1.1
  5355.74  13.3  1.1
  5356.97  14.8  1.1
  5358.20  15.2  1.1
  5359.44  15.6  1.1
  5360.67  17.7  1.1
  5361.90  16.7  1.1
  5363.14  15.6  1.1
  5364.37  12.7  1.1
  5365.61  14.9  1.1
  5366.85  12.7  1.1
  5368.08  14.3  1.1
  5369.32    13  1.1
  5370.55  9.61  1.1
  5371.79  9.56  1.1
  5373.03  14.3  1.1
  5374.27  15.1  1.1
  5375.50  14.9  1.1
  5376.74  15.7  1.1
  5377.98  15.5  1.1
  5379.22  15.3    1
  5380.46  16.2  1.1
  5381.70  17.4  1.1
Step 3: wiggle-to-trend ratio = -4.2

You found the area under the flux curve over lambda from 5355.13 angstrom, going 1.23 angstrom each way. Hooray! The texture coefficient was 35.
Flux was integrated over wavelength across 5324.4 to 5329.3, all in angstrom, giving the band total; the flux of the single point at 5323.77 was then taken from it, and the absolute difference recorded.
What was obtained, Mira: 40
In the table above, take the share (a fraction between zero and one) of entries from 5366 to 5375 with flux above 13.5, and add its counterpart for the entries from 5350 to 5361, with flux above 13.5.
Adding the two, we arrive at 1.2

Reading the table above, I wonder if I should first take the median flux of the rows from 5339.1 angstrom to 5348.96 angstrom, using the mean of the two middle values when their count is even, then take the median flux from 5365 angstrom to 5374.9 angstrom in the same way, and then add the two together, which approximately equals 27.4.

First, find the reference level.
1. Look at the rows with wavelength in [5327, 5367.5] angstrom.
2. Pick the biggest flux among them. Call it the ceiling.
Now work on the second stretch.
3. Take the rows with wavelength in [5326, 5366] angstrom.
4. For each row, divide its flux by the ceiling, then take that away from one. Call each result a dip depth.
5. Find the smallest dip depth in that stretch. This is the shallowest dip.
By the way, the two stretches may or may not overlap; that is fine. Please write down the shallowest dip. 0.00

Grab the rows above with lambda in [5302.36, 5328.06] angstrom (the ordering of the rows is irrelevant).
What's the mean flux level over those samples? 14.9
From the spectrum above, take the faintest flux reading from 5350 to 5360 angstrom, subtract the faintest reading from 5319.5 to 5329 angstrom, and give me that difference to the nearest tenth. 4.6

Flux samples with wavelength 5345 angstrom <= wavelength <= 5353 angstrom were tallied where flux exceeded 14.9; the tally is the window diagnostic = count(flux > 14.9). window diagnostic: 1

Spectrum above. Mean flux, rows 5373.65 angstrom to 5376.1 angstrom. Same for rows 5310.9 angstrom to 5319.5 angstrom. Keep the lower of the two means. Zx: 15.0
